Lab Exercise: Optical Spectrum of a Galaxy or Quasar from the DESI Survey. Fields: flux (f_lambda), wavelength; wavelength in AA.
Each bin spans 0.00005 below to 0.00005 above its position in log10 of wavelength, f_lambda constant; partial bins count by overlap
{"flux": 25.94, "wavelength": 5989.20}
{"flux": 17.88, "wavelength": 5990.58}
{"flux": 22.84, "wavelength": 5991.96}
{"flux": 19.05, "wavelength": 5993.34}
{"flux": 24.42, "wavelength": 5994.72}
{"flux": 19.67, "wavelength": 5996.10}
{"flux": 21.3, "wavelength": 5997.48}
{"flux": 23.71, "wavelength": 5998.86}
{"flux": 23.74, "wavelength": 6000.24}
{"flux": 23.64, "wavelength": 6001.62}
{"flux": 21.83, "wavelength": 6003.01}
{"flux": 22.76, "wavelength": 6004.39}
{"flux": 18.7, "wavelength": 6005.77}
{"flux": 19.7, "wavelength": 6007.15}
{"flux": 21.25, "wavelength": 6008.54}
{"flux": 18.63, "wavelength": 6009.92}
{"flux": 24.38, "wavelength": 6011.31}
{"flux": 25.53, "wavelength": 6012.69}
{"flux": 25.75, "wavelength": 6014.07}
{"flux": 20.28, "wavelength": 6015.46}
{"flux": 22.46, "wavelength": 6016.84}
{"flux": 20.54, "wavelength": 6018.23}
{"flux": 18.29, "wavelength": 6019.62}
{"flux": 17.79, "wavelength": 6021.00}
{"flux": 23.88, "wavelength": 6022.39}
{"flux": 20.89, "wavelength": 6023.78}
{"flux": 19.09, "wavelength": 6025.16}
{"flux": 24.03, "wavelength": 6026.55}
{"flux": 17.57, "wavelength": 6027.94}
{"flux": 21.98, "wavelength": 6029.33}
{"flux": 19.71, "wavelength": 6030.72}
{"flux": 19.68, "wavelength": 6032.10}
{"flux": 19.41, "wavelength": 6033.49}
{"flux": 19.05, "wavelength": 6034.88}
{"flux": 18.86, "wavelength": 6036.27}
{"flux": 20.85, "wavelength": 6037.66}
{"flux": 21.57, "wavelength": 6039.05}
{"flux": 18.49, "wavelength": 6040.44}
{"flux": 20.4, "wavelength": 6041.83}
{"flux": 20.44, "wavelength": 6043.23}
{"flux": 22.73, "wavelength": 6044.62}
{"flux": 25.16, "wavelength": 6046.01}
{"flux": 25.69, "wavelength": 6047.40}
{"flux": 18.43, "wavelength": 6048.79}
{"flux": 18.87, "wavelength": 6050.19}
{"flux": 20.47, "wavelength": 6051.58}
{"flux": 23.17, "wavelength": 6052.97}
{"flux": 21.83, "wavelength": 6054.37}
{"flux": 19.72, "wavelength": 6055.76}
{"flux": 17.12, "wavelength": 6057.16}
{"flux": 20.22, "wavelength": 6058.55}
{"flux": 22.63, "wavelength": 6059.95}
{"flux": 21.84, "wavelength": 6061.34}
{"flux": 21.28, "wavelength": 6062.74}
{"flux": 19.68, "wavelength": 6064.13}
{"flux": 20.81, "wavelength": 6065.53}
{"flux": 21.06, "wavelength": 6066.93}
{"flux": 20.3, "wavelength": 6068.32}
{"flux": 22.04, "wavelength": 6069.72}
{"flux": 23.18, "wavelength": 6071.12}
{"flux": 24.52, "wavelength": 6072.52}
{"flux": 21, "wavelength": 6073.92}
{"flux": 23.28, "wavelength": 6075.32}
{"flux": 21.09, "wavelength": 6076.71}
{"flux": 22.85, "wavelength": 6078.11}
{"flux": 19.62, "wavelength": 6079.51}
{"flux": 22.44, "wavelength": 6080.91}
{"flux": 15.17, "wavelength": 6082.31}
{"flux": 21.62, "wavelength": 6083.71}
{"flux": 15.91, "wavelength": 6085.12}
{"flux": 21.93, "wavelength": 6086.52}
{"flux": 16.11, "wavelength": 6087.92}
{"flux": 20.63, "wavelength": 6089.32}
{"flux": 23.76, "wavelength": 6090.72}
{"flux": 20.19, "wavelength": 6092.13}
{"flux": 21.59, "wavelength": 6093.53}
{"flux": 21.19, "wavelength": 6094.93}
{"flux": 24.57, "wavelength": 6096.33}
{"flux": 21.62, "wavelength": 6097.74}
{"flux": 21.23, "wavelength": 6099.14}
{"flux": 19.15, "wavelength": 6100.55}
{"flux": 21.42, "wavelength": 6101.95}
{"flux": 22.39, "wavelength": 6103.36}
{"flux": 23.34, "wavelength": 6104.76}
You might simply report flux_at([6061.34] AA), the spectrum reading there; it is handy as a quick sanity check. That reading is 21.84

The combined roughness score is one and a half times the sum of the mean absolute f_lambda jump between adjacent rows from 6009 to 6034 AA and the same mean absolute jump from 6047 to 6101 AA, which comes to 8.3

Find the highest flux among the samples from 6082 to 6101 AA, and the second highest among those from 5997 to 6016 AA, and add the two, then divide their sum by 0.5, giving 100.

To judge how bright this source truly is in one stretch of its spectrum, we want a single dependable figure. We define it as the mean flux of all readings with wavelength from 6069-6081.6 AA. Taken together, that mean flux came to 22.2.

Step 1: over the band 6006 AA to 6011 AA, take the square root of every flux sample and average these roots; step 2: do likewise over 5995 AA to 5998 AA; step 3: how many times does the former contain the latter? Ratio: 0.98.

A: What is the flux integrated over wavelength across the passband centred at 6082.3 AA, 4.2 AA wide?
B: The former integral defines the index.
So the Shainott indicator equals 83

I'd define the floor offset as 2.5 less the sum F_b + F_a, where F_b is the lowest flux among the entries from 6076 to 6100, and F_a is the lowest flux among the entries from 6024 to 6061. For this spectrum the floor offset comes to -29.8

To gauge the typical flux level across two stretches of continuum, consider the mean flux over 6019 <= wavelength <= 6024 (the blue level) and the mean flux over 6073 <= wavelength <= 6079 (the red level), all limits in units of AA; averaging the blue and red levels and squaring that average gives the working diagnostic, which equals 447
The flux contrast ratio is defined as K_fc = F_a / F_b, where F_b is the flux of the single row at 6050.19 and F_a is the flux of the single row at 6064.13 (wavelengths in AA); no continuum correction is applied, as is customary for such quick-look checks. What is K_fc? 1.04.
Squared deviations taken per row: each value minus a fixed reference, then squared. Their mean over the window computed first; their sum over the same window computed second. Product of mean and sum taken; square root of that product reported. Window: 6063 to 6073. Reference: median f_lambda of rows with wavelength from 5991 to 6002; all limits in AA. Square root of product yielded 13.3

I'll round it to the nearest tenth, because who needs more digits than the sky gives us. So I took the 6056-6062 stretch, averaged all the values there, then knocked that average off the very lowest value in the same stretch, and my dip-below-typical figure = -3.3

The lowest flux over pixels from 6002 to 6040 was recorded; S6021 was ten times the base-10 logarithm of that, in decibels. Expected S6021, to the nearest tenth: 12.4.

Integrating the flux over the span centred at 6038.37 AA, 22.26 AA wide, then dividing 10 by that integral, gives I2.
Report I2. 0.0218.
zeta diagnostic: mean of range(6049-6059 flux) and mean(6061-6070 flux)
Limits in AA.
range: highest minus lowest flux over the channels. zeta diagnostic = 13.5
